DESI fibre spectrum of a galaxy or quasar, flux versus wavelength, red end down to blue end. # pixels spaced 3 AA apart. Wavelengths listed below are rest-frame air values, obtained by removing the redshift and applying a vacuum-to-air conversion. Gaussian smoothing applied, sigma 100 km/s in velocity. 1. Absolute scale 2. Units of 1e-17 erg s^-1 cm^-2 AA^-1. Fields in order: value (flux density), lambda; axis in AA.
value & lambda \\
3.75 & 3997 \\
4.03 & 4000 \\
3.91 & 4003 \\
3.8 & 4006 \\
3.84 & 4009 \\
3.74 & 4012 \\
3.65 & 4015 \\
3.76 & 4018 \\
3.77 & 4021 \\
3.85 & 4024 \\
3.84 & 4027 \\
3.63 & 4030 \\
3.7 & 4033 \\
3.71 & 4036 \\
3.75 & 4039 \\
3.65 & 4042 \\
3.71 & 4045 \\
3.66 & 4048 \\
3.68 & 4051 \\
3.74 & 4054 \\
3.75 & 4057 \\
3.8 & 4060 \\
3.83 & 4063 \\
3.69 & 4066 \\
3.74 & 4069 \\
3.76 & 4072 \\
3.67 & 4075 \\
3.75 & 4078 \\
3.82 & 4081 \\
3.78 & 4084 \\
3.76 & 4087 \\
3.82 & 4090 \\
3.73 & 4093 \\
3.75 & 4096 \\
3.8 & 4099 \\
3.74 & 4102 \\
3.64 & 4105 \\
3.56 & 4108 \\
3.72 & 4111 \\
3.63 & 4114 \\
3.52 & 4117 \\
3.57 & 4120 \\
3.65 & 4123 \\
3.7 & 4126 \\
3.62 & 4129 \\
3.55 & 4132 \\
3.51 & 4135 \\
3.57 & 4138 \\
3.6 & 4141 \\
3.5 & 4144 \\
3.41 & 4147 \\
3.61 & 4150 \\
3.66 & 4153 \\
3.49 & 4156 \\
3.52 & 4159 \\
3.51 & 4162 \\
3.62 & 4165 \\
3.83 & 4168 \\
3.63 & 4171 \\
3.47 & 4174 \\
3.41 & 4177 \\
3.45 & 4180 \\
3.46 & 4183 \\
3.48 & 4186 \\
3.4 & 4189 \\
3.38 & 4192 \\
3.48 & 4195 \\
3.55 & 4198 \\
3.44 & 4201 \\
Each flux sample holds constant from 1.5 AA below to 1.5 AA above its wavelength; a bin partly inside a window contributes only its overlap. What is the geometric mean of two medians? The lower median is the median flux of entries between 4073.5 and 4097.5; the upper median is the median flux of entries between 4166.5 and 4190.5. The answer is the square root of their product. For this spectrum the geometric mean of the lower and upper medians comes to 3.61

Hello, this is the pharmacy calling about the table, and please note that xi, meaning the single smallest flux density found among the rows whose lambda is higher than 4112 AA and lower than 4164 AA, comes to 3.41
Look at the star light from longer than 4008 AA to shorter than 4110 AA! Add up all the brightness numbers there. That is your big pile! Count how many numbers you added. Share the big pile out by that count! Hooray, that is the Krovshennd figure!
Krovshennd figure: 3.74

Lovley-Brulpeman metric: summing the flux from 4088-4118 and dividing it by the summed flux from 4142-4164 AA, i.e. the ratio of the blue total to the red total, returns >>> 1.5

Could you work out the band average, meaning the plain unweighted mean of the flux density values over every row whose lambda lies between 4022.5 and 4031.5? 3.77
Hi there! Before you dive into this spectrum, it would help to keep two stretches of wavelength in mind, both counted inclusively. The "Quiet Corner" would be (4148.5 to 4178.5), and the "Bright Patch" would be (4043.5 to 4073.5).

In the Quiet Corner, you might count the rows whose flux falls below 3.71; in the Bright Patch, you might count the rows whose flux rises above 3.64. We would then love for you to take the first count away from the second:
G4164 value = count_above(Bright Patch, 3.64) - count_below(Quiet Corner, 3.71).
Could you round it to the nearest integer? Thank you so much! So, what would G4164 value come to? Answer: 1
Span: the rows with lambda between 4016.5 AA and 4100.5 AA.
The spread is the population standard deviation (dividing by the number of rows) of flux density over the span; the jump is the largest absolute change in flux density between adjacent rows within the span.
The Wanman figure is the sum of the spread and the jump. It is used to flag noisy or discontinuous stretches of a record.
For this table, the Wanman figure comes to 0.27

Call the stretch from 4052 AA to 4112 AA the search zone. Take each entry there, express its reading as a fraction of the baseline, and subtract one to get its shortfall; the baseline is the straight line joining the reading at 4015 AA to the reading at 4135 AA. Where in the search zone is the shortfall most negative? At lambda 4108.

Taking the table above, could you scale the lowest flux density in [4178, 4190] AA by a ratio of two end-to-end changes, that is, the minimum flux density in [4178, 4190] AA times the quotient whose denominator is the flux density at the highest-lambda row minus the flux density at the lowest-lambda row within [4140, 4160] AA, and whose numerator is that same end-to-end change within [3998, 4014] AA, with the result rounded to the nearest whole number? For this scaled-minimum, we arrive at 12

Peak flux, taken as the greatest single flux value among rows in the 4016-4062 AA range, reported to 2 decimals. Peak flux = 3.85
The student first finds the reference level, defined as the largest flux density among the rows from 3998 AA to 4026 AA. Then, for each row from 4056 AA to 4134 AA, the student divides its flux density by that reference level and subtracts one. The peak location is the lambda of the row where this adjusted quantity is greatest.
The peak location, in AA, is 4063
